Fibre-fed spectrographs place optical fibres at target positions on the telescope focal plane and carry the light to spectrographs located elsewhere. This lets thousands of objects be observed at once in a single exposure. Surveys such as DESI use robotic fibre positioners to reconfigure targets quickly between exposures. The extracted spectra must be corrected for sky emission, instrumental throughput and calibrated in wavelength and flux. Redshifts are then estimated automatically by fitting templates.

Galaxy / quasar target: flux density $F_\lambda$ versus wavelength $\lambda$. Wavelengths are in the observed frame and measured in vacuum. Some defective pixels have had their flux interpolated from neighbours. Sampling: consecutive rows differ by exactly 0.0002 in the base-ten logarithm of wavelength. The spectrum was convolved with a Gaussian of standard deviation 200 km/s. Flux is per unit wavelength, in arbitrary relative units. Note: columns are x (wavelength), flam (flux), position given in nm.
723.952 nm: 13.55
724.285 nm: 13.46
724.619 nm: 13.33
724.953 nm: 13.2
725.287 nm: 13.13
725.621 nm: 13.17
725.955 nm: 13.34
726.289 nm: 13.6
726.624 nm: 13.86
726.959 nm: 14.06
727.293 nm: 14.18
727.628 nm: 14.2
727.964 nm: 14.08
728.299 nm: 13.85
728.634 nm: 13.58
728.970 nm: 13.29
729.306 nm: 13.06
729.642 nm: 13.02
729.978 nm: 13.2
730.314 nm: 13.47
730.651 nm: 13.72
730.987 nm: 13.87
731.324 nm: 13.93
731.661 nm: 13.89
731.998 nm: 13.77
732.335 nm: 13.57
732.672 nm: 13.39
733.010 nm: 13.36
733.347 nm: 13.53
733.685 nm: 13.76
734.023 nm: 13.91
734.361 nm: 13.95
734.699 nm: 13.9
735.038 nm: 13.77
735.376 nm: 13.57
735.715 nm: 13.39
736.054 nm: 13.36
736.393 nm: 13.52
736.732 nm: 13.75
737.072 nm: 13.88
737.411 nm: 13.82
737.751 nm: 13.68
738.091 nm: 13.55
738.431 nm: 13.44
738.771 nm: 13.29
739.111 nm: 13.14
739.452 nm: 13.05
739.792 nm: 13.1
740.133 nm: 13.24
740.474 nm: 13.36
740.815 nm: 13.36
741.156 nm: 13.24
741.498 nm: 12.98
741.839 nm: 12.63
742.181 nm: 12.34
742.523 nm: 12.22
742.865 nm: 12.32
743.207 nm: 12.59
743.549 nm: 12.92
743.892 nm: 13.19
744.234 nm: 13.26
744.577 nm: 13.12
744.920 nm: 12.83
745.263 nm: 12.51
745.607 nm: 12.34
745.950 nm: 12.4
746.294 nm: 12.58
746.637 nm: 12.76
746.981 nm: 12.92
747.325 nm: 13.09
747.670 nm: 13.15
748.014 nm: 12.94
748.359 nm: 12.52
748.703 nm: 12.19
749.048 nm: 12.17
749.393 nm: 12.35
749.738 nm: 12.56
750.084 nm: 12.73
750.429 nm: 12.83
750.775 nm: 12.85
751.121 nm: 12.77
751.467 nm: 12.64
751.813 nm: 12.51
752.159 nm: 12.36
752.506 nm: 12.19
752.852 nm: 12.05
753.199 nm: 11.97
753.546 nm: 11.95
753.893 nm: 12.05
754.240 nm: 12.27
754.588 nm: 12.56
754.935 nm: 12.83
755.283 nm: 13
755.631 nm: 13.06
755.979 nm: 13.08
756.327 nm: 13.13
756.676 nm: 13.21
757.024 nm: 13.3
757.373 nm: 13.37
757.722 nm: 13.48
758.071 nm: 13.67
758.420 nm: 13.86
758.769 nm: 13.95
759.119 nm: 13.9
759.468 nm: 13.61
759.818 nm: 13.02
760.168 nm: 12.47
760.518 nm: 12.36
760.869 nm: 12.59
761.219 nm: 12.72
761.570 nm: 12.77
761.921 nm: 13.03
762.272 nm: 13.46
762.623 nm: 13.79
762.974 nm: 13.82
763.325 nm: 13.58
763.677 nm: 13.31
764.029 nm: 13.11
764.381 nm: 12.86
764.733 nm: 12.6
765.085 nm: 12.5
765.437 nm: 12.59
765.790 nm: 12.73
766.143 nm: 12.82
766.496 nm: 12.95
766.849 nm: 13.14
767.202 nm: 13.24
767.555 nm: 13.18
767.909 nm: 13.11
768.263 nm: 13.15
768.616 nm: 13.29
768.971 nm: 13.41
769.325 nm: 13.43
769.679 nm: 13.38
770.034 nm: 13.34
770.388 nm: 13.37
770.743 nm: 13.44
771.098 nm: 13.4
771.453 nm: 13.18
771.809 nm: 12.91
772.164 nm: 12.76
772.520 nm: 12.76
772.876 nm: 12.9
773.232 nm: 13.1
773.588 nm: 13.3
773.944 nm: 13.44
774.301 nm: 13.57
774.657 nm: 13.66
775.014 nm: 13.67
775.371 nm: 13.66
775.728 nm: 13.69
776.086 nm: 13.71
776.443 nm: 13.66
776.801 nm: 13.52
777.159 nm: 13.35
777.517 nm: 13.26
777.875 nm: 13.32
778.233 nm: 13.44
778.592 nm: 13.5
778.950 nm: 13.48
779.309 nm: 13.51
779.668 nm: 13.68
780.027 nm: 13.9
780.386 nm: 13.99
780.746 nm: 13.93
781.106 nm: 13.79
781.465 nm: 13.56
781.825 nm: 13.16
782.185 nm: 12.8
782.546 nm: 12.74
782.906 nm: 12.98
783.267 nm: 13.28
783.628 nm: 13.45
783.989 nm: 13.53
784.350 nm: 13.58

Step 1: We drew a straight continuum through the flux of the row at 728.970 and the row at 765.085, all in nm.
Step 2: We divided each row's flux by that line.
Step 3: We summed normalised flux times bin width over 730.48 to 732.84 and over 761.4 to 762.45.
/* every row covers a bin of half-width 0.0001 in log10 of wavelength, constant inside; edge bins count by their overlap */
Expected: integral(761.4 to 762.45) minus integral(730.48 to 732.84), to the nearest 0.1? -1.4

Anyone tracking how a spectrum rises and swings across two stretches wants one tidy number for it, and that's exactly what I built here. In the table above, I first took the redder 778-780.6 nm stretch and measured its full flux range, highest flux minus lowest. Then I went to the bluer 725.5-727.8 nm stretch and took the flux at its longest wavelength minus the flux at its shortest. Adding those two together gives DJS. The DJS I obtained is 1.6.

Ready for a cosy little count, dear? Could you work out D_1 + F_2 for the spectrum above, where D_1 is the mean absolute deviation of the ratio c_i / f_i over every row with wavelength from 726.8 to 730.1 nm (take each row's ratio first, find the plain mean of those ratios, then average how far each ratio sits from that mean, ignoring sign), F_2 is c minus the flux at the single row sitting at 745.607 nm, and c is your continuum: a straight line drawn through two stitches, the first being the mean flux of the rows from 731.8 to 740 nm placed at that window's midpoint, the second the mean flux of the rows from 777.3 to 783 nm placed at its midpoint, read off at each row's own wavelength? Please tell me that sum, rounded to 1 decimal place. 1.2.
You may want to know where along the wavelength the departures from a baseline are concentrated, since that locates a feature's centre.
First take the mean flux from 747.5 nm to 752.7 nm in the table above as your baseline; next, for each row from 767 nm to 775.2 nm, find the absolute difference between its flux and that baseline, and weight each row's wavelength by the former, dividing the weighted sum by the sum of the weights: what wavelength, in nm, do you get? 771.24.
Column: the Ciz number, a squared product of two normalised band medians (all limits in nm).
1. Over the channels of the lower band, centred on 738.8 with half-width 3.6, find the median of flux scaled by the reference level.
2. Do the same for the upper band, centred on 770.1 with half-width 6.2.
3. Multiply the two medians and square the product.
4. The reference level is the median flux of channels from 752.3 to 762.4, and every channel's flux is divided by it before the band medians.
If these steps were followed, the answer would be 1.08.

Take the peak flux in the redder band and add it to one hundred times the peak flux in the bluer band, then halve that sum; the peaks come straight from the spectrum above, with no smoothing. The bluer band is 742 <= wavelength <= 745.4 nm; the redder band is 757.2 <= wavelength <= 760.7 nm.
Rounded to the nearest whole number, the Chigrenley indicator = 670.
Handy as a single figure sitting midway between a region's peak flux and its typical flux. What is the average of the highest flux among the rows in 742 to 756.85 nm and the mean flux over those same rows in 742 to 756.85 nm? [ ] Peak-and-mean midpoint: 12.9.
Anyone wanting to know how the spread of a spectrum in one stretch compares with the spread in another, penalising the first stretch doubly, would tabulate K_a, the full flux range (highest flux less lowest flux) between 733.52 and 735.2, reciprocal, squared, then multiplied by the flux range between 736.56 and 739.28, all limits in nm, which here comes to 20.5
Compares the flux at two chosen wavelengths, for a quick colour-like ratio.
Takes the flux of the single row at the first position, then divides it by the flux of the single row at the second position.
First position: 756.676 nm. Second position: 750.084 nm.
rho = 1.04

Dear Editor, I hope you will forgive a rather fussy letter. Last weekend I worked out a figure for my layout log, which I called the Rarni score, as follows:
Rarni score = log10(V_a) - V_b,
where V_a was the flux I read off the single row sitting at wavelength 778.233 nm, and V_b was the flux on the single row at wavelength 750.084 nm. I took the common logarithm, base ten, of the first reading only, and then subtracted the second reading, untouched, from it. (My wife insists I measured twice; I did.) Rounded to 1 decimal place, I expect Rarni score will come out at -11.6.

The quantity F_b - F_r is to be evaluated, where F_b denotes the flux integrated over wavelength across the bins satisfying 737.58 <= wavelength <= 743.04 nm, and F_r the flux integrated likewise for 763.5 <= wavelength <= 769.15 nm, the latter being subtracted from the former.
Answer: -2.2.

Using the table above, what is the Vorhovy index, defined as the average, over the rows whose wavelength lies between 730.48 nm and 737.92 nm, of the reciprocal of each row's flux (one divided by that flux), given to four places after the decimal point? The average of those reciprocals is 0.0730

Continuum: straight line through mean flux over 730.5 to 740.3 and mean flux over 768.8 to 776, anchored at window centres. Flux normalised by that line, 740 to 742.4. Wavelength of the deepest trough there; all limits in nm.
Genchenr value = 742.181 nm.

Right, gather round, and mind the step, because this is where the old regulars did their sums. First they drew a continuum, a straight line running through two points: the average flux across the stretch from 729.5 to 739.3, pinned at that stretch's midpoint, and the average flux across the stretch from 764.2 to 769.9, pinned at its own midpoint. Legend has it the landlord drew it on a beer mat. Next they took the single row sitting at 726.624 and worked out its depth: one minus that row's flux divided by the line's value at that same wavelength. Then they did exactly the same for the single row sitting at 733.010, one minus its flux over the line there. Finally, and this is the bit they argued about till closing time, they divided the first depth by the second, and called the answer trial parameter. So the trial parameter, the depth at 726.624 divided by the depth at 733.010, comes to -0.5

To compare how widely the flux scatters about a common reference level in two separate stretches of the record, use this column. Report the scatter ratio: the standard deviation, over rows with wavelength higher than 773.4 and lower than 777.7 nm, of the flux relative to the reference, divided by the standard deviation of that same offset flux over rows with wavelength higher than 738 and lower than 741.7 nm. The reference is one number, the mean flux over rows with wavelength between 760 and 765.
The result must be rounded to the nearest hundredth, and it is 0.95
